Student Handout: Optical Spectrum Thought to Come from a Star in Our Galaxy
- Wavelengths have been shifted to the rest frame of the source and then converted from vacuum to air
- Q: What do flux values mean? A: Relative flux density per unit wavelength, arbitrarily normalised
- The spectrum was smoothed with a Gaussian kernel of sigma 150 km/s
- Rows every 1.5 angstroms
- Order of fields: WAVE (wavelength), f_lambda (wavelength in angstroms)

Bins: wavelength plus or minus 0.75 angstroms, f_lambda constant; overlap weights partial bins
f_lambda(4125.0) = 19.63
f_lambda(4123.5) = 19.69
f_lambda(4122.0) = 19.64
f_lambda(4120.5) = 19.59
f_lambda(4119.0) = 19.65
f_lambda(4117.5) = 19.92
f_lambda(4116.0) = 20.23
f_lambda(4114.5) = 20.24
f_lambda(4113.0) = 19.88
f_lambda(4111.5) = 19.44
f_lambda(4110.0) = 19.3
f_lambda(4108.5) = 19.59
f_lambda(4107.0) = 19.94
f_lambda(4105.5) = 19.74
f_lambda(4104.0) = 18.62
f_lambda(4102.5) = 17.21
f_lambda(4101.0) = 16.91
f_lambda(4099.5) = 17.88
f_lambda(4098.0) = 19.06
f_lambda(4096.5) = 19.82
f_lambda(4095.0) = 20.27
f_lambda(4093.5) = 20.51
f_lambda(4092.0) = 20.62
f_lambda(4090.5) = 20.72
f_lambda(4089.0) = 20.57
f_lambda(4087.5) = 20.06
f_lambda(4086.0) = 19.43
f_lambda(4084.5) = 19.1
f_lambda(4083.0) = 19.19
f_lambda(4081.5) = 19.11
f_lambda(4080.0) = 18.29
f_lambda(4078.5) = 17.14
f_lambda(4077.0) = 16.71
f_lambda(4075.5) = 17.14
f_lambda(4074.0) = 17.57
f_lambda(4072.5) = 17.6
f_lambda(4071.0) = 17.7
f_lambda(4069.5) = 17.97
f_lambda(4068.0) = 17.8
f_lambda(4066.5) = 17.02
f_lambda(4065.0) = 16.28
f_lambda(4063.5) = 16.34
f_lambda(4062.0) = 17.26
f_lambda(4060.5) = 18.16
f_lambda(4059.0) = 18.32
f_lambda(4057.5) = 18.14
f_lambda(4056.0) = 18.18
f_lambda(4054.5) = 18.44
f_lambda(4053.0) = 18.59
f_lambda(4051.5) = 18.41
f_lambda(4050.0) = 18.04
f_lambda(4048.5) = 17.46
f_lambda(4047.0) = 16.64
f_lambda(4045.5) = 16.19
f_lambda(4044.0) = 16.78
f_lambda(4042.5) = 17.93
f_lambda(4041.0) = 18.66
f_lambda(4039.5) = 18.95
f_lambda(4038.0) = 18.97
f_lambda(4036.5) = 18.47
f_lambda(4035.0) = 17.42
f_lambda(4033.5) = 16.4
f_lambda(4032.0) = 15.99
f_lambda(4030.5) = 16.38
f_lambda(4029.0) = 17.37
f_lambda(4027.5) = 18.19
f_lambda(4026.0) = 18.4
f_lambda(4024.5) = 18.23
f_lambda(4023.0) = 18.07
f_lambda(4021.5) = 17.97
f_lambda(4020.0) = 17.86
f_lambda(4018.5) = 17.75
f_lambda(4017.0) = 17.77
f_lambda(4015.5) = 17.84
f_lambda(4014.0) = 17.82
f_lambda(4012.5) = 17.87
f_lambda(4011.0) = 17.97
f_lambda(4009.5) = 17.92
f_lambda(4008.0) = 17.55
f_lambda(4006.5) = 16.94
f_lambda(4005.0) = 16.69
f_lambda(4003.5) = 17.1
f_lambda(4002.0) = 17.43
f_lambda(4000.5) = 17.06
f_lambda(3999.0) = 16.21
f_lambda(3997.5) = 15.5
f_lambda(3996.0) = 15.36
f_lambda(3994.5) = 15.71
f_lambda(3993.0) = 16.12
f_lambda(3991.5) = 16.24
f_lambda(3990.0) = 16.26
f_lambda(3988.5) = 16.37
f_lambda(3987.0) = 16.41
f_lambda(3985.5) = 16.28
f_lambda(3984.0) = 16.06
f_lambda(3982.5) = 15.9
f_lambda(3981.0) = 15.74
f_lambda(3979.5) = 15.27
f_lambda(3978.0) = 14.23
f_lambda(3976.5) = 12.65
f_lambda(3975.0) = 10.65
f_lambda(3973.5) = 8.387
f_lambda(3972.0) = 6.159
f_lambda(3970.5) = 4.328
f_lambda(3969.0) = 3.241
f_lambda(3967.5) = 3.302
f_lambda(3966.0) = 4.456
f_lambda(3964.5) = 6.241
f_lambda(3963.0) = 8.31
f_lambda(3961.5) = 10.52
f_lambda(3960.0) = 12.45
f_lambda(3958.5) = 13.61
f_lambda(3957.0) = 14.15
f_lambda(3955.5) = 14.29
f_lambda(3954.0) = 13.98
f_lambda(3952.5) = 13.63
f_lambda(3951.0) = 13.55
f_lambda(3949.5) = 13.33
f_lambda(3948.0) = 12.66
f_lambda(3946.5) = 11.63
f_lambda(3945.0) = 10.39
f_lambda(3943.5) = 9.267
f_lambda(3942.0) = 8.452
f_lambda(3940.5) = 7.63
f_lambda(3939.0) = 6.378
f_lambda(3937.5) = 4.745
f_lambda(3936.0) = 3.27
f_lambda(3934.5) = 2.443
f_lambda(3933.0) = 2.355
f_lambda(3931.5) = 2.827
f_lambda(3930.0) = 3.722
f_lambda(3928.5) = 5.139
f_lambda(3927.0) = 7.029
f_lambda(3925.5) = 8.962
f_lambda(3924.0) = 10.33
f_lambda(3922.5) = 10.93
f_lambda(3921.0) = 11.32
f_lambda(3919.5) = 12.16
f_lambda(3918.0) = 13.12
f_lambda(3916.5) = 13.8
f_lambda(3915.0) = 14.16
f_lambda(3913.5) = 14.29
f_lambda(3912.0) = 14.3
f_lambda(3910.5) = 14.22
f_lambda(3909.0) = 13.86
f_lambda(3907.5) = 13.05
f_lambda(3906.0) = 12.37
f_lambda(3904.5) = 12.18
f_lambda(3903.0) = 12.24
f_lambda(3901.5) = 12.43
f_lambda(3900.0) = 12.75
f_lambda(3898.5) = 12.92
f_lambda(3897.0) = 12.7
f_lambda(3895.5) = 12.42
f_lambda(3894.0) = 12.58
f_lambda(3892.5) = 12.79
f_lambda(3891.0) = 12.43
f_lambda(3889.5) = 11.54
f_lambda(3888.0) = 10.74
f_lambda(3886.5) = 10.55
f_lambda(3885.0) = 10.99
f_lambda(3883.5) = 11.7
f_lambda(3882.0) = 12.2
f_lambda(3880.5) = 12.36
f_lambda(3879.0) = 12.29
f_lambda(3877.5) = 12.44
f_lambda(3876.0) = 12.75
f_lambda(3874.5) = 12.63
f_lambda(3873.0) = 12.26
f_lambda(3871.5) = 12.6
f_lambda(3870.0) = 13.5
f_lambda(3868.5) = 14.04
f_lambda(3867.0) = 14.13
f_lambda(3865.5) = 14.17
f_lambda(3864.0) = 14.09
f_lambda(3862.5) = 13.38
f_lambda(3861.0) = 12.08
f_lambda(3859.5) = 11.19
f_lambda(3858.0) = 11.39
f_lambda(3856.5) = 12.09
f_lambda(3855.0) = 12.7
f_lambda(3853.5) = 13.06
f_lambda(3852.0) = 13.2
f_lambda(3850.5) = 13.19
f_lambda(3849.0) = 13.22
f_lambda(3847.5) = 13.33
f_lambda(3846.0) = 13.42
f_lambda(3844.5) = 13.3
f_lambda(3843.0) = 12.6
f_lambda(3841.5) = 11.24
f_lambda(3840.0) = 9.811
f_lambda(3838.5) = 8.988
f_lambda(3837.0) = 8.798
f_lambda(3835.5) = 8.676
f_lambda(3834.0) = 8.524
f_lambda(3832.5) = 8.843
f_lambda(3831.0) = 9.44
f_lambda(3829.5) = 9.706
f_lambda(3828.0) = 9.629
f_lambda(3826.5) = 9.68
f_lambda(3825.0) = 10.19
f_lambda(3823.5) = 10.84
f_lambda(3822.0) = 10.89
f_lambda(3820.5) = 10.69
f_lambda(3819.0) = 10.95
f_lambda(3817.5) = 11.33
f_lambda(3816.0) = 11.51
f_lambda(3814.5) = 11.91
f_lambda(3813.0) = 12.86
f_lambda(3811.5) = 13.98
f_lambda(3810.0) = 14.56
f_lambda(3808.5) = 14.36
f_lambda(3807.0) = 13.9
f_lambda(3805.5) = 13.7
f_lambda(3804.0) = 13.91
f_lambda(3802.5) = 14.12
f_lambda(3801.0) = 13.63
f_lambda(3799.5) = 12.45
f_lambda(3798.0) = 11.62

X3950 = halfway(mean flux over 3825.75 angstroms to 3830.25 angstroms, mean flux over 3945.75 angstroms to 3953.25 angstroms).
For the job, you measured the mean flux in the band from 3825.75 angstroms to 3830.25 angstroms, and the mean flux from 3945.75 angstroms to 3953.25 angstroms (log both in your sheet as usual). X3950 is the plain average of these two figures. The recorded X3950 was 11.3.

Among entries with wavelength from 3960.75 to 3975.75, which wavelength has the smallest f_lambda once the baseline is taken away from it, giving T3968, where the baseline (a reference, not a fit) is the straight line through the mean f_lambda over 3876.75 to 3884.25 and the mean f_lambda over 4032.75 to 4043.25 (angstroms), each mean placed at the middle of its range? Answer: 3969.0 angstroms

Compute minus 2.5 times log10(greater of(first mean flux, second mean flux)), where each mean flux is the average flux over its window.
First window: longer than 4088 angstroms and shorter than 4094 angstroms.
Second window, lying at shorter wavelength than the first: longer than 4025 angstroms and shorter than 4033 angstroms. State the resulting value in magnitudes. -3.28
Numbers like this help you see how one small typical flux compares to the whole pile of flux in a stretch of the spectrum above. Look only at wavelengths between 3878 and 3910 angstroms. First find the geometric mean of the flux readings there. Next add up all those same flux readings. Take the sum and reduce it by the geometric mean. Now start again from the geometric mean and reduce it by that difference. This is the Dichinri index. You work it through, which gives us -233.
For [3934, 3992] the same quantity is -404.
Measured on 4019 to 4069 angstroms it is -548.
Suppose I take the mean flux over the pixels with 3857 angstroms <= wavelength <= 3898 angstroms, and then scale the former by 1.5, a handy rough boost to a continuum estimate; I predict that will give 19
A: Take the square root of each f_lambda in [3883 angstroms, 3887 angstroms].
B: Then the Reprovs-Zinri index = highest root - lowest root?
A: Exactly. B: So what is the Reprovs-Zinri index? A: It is 0.2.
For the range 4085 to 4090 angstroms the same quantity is 0.1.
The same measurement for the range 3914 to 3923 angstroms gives 0.5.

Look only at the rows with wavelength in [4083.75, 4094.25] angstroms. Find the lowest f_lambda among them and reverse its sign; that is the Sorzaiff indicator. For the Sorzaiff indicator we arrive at -19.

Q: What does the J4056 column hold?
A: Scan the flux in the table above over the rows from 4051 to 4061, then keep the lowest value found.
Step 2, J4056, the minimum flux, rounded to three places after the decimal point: 18.140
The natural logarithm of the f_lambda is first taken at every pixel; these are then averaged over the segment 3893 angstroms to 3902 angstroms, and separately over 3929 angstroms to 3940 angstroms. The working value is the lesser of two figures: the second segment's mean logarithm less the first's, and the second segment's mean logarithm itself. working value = -1.3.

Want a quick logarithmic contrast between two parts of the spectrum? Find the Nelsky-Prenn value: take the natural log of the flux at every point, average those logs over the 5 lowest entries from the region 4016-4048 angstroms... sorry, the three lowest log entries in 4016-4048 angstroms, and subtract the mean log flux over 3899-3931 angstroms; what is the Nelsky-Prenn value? 0.4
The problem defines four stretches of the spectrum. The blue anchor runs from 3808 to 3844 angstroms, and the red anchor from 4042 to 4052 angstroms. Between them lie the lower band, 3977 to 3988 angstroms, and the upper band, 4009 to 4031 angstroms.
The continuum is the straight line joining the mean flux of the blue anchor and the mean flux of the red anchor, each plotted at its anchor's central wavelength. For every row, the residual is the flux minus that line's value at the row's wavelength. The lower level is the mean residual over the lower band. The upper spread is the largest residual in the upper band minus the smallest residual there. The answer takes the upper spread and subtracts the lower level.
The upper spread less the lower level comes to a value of 1.9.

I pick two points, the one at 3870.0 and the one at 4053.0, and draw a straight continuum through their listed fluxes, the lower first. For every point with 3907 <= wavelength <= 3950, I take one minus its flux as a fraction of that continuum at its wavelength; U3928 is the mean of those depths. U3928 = 0.37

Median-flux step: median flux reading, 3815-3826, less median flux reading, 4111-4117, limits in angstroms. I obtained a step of -9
